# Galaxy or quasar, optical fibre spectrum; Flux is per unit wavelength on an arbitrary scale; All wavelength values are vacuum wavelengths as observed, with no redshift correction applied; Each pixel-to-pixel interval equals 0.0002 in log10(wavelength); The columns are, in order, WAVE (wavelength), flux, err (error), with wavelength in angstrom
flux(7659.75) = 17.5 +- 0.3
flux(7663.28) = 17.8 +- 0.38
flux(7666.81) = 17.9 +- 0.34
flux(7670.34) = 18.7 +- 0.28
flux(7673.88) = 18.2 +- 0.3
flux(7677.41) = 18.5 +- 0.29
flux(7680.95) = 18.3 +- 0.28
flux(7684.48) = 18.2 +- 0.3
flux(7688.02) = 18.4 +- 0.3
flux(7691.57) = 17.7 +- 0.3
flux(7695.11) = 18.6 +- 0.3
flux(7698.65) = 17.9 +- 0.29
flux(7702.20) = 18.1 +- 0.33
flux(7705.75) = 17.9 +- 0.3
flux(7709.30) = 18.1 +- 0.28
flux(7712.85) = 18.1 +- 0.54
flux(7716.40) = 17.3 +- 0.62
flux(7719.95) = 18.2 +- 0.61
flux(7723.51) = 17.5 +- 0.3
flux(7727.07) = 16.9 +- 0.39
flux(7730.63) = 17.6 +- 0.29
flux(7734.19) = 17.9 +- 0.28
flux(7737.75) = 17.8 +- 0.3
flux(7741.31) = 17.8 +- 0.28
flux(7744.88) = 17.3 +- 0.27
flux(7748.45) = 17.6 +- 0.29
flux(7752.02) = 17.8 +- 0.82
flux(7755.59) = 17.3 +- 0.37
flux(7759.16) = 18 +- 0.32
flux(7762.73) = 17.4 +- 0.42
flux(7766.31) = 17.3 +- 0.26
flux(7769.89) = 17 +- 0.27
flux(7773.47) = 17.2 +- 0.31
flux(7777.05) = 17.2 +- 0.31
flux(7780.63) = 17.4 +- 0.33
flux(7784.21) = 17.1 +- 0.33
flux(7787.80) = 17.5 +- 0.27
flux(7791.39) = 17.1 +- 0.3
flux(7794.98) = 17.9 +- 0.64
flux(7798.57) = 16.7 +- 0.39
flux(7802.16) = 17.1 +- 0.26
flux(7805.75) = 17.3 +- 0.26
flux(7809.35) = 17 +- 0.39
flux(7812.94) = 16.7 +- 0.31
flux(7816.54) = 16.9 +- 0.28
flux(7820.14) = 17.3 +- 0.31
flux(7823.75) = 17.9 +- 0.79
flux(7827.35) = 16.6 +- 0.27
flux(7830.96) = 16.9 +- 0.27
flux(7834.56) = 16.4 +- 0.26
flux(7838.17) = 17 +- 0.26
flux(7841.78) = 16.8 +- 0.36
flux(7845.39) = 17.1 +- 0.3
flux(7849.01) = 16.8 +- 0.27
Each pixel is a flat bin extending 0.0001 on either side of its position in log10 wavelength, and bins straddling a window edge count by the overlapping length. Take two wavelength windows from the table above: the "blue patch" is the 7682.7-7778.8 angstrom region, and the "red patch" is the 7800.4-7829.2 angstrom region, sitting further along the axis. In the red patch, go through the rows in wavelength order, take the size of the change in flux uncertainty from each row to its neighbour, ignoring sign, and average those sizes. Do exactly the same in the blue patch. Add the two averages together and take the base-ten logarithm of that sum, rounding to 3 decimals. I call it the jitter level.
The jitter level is -0.565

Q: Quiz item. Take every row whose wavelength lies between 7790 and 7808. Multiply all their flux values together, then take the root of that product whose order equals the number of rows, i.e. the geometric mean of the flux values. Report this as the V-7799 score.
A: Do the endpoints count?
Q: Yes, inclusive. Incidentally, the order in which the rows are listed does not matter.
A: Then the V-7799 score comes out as 17.2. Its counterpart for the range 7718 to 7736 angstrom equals 17.6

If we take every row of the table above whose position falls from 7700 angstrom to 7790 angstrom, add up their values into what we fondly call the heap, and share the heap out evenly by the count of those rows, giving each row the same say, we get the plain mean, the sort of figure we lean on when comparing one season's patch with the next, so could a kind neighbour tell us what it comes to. 17.57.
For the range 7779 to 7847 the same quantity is 17.09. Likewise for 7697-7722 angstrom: 17.94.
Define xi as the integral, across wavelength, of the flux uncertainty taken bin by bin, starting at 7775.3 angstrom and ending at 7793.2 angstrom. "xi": 5.5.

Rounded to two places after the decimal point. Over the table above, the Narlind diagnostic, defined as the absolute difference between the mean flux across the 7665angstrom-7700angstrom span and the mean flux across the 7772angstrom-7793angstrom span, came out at 0.99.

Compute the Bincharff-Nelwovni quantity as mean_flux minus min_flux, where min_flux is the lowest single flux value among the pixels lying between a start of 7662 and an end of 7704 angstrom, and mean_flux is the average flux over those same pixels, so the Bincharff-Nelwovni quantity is 0.49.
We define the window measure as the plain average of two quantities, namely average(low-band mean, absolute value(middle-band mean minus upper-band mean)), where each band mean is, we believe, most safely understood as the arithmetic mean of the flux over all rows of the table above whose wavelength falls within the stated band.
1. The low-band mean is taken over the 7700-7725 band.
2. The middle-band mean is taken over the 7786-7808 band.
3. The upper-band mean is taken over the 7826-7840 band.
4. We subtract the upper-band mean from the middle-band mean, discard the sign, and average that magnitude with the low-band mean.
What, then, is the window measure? 9.21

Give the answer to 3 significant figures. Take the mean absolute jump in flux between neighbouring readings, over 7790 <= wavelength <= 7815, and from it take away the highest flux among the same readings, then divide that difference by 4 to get -4.34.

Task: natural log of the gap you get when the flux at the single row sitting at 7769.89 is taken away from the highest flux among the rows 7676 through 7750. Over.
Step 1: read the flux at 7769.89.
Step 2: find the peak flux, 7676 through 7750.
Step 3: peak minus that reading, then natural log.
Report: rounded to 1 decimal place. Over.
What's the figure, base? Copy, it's 0.5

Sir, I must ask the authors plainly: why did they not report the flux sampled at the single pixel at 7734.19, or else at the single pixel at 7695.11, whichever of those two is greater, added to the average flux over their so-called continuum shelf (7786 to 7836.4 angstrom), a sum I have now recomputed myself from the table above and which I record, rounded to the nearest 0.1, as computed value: 35.7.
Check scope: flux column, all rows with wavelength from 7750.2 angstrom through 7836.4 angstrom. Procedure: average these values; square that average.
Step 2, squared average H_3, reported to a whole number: 296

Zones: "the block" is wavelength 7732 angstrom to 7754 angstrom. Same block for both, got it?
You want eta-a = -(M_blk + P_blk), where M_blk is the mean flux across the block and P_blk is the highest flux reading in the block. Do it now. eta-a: -35.6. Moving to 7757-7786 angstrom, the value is -35.3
